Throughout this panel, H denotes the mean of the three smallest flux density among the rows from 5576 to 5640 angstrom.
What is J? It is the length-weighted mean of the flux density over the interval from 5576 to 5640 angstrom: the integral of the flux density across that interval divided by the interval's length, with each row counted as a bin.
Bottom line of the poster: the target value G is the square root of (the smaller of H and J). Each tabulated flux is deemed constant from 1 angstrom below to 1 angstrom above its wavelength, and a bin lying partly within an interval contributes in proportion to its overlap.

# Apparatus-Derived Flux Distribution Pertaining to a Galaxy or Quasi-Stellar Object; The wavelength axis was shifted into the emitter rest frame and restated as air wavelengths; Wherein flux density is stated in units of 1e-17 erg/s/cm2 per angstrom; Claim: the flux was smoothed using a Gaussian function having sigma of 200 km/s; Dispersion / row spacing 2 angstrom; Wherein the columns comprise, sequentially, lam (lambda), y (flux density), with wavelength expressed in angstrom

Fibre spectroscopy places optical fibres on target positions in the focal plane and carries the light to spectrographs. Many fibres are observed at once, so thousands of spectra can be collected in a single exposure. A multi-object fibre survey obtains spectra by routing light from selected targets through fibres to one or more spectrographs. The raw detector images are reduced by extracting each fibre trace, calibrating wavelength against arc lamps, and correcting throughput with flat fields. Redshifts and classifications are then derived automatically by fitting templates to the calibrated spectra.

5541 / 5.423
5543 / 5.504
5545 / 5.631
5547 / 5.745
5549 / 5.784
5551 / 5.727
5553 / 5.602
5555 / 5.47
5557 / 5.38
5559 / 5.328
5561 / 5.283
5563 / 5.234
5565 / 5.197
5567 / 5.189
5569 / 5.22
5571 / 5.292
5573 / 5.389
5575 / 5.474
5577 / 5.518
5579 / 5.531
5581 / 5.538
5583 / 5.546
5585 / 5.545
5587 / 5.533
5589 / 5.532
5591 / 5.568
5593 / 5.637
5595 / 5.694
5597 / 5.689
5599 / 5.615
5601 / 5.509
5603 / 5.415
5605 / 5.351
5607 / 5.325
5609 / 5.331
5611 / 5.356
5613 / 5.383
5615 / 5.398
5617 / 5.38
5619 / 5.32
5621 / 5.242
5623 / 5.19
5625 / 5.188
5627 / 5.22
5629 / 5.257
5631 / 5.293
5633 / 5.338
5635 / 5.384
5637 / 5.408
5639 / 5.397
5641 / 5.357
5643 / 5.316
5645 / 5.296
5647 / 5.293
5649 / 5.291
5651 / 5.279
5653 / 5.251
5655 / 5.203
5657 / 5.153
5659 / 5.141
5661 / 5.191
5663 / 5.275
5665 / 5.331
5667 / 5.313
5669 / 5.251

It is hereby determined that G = 2.28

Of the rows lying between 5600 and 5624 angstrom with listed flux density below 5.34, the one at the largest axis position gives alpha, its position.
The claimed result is 5623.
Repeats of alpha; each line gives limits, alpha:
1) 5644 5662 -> 5661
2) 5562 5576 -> 5571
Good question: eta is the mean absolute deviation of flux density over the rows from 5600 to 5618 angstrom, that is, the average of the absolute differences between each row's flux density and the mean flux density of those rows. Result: 0.038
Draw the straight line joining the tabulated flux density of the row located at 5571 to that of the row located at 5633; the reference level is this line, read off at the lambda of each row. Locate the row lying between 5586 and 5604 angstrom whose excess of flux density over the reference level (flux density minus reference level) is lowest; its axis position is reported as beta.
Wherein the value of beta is 5603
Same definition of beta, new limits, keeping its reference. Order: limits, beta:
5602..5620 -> 5619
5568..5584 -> 5569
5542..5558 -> 5557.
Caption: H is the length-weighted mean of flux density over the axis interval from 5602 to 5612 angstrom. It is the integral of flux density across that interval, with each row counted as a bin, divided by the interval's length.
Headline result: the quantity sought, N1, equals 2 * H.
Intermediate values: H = 5.36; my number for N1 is 10.7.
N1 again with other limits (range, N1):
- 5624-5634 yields 10.5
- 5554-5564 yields 10.7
